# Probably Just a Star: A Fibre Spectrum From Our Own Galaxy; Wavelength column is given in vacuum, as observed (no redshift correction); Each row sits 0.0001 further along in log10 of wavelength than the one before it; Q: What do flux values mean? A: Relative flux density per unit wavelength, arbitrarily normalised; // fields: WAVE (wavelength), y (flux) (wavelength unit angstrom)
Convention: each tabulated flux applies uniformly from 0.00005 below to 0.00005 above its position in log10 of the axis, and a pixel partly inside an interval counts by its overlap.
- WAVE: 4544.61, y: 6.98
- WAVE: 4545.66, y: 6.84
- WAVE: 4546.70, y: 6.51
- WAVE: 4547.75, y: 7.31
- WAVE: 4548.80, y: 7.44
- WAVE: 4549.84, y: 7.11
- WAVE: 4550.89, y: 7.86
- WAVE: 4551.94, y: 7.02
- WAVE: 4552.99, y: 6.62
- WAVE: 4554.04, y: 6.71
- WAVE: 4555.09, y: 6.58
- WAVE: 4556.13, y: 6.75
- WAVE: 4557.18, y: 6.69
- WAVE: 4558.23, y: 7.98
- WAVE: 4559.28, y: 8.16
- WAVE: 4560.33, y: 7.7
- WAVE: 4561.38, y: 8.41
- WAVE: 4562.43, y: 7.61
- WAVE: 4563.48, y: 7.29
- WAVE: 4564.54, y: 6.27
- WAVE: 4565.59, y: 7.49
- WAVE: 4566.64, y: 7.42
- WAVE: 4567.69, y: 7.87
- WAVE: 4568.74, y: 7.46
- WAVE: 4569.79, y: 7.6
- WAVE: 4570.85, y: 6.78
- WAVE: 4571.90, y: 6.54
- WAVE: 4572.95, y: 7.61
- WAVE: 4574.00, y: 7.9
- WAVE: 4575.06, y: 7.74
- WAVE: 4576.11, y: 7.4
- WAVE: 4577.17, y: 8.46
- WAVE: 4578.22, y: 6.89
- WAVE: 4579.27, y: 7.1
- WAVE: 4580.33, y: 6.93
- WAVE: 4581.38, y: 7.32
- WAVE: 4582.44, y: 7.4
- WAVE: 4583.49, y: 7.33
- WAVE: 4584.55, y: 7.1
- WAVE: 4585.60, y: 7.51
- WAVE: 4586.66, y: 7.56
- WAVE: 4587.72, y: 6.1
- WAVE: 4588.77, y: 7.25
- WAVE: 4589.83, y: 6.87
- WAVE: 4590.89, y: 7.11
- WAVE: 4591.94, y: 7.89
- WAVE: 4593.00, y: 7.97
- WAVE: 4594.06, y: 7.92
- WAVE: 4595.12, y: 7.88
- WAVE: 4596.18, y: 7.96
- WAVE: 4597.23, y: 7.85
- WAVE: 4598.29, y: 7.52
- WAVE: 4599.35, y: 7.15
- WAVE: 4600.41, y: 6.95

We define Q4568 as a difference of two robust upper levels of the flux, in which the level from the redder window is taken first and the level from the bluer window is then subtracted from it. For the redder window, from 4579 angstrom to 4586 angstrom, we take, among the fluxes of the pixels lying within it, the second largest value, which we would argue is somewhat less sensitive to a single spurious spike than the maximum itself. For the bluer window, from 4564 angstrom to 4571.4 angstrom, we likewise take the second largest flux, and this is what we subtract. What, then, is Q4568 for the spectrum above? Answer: -0.2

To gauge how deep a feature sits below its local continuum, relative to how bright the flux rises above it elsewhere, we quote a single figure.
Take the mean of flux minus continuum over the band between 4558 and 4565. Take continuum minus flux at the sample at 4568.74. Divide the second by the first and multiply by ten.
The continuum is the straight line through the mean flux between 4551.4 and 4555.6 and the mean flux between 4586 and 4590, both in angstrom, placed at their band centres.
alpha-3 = -7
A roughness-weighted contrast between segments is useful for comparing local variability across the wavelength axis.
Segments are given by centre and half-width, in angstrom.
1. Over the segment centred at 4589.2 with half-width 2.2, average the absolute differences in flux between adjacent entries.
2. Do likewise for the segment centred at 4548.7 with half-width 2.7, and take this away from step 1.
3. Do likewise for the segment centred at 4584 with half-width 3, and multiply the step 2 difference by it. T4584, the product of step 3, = 0.015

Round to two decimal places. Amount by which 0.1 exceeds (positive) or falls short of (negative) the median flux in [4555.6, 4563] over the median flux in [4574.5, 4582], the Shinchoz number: -0.95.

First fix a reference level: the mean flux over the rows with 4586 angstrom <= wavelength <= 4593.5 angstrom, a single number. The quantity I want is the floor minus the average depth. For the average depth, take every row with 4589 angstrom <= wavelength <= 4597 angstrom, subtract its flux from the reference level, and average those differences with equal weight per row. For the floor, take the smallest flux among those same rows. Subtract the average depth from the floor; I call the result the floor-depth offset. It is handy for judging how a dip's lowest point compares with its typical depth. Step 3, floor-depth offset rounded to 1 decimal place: 7.3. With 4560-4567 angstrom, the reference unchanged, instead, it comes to 6.5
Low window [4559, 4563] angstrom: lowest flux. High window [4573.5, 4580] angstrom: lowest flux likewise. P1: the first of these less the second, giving 0.72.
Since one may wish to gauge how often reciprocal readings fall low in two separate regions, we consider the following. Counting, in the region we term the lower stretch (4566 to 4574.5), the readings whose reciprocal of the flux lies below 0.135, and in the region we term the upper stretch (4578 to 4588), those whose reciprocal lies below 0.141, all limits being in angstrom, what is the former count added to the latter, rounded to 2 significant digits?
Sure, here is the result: 13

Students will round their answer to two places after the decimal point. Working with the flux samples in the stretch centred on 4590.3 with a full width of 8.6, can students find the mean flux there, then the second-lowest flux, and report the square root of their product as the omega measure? 7.10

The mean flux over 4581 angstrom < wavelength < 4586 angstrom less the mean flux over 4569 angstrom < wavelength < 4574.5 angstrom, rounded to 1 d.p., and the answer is 0.0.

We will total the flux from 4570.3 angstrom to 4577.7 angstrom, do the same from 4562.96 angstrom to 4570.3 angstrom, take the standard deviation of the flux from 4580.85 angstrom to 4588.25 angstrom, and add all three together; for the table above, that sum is 104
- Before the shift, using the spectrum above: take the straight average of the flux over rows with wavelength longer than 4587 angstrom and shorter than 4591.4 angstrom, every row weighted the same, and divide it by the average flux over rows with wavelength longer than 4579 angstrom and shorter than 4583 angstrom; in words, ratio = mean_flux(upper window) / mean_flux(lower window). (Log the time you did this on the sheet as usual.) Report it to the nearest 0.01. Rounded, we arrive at 0.95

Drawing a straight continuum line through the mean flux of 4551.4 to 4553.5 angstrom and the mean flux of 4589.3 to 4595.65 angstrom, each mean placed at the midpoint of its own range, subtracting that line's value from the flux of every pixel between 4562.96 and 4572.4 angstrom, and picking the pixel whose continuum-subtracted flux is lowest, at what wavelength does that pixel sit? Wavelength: 4564.54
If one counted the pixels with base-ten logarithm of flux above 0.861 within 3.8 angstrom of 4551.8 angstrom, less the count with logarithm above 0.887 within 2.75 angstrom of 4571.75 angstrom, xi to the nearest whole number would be 1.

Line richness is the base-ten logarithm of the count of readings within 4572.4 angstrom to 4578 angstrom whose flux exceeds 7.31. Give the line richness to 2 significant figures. 0.70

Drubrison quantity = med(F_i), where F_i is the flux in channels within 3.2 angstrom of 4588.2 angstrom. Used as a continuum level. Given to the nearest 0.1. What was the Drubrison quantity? 7.2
